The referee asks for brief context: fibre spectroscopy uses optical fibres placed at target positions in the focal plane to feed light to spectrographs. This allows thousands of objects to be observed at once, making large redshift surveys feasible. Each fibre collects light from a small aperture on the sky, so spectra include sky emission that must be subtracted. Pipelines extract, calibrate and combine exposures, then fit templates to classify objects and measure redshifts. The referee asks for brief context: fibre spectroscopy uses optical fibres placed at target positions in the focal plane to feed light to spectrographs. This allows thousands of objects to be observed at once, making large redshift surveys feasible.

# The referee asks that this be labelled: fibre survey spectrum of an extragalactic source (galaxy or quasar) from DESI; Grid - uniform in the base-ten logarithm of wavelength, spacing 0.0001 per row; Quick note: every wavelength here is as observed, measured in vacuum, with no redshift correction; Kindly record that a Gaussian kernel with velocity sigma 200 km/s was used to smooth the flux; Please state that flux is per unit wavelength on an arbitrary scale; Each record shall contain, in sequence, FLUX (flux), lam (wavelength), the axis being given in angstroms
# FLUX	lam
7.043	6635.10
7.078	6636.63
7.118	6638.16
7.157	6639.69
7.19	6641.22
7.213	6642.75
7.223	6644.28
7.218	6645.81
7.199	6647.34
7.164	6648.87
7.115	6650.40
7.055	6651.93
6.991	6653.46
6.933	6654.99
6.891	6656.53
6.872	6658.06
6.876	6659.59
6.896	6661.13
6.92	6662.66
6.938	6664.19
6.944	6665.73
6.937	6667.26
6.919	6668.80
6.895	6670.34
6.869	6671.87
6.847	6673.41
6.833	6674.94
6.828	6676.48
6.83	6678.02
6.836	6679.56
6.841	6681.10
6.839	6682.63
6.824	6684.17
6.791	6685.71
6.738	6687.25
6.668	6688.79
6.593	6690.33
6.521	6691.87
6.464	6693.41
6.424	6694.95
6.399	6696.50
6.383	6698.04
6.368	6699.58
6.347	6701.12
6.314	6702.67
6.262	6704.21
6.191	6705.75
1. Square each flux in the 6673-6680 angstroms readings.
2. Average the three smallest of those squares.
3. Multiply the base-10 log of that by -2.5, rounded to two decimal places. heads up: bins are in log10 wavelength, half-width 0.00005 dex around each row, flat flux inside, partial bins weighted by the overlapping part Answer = -4.17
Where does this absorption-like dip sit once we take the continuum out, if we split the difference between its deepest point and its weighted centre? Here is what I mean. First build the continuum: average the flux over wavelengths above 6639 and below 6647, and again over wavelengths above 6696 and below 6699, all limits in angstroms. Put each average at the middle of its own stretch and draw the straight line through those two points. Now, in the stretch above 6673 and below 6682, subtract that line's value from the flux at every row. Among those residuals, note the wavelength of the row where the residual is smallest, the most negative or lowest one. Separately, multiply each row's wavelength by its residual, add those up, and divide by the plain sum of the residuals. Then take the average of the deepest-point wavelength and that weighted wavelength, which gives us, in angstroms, 6675.7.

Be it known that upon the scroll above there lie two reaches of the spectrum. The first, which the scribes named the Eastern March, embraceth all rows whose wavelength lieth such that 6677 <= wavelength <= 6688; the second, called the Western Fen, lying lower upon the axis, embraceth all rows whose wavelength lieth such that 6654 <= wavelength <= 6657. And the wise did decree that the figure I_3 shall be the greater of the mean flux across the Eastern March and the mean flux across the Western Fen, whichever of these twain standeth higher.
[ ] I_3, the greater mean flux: 6.91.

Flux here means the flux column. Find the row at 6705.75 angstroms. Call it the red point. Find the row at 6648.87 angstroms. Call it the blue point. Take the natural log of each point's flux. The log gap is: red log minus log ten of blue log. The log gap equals 1.53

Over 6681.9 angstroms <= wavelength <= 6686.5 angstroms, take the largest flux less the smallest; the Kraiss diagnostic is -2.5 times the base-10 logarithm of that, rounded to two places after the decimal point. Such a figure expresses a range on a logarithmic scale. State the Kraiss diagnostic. 3.30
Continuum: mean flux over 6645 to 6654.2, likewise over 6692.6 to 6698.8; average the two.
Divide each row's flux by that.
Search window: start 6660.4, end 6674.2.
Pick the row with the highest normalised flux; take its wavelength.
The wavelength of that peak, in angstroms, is 6665.73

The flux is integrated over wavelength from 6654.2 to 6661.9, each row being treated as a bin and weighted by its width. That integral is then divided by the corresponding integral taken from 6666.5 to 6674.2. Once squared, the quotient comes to 1.00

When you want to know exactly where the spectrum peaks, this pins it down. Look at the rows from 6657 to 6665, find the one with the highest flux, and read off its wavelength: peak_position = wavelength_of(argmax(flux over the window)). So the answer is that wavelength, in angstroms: 6664.19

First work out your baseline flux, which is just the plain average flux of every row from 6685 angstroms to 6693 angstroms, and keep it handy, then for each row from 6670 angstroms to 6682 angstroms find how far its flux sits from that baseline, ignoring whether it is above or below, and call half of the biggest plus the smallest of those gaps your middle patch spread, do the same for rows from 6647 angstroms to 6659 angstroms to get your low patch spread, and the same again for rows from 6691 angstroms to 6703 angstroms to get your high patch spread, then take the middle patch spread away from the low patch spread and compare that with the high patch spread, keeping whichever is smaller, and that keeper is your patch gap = 0.174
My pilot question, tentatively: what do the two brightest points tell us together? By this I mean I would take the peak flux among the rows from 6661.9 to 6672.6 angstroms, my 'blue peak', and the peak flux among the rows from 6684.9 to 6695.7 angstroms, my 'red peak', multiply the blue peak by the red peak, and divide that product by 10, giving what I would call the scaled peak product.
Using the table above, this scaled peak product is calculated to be 4.72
